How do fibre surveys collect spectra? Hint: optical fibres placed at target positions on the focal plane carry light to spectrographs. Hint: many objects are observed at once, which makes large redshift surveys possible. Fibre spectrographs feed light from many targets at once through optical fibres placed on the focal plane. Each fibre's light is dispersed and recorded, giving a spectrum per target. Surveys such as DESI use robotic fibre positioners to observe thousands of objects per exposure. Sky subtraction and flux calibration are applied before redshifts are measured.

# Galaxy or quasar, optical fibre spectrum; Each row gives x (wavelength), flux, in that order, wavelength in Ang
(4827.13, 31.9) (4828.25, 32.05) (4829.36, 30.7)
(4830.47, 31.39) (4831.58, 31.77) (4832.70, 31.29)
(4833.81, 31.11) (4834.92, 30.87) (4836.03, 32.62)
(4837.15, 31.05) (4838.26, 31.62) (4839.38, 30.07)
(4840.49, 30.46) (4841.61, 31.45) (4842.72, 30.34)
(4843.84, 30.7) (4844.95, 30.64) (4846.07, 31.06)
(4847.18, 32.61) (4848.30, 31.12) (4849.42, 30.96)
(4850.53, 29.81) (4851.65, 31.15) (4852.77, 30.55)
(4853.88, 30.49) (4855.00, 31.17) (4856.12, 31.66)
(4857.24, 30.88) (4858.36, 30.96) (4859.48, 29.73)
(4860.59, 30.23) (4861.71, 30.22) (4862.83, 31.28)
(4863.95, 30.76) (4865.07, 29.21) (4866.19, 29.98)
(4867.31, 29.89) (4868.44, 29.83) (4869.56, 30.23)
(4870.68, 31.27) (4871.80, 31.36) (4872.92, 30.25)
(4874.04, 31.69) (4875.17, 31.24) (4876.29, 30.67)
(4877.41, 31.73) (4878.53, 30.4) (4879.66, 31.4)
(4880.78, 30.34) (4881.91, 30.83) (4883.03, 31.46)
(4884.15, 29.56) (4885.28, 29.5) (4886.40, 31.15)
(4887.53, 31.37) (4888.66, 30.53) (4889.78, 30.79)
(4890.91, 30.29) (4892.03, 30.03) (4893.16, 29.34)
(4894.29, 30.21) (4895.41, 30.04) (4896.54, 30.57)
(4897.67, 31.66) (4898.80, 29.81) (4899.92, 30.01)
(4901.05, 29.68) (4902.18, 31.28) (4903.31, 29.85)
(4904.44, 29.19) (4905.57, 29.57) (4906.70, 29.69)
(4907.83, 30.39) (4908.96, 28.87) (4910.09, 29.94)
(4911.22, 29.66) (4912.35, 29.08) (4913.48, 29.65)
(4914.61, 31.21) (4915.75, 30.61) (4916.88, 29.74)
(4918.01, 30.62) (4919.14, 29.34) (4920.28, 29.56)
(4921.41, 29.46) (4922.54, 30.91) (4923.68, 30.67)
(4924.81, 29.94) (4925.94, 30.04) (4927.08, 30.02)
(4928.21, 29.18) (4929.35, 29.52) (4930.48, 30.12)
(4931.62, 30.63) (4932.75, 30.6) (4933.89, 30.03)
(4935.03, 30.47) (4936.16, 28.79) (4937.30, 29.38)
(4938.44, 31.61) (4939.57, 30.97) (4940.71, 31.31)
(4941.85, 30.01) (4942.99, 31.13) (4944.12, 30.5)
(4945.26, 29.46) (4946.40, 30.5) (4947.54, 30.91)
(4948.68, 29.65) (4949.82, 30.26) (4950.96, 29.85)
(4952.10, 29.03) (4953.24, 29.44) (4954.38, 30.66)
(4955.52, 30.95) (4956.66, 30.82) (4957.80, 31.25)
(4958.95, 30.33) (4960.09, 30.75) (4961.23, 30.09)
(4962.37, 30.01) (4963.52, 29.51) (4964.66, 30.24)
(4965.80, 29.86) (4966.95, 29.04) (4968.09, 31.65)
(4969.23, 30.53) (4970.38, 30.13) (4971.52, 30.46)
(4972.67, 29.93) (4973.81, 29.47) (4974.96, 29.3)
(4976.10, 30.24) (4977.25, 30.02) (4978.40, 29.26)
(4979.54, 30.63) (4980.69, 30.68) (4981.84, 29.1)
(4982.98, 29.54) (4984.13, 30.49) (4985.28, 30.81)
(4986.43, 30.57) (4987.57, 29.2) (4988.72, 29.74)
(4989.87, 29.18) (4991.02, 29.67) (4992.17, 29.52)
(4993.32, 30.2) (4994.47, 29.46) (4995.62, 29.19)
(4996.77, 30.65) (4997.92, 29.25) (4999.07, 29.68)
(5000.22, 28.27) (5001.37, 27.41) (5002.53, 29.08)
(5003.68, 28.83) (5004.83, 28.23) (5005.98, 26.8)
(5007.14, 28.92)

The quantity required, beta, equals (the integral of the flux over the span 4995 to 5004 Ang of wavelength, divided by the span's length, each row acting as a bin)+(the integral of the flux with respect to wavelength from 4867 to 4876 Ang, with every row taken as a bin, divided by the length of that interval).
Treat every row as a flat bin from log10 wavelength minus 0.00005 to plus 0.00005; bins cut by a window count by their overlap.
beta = 59.8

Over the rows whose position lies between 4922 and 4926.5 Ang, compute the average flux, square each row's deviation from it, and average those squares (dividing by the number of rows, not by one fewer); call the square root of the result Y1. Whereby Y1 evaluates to 0.41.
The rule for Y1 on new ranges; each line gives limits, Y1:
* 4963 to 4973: 0.69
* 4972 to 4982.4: 0.56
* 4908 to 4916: 0.76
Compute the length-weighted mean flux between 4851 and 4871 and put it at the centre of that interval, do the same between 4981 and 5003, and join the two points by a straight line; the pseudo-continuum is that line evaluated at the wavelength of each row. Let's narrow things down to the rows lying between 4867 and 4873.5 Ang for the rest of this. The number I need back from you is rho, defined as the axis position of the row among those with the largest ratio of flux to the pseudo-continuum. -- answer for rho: 4871.80 Ang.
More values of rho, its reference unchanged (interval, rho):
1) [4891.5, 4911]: 4897.67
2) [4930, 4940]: 4938.44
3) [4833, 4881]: 4847.18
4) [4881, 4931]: 4897.67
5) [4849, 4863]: 4856.12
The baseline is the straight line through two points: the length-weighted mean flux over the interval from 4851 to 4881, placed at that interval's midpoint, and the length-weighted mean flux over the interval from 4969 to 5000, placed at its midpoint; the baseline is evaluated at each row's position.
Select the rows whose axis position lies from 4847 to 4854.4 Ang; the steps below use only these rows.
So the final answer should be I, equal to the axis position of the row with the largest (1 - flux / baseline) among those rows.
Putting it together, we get 4850.53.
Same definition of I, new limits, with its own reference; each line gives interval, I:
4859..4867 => 4865.07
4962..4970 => 4966.95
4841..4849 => 4842.72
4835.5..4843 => 4839.38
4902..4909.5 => 4908.96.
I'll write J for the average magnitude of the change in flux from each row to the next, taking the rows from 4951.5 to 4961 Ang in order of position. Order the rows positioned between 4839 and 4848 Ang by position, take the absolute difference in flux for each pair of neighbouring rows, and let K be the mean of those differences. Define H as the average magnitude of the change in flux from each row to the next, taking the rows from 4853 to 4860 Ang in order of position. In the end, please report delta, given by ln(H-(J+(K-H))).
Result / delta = -2.8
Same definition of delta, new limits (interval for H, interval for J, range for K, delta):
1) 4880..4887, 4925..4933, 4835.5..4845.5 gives -0.4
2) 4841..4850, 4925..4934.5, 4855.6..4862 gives -0.6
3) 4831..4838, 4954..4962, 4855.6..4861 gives -0.6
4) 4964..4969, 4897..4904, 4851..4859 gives 0.0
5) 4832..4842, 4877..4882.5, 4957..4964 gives -1.1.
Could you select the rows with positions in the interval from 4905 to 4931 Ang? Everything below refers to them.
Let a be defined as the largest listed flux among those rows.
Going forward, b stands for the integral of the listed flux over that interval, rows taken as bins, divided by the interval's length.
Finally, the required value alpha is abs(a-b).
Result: 1.30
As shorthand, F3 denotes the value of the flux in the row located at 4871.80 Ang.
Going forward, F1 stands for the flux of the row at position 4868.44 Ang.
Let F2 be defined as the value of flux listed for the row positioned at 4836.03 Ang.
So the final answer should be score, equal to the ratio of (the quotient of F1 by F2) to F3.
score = 0.0292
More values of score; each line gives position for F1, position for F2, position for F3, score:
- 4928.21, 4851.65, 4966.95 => 0.0323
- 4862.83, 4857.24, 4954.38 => 0.0330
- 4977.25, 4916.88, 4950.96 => 0.0338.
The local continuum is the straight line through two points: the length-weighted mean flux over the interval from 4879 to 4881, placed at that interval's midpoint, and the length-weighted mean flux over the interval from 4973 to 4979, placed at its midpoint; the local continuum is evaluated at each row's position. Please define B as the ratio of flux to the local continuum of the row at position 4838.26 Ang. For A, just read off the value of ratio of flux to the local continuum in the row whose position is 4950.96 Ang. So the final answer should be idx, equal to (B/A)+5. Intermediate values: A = 0.99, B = 1.01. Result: 6.01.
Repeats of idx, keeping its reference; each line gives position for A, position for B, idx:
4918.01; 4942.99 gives 6.03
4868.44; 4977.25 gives 6.05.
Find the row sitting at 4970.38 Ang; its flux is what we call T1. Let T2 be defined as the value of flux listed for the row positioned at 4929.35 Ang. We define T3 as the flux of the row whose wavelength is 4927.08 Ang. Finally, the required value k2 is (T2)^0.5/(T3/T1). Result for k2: 5.45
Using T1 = 30.13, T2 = 29.52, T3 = 30.02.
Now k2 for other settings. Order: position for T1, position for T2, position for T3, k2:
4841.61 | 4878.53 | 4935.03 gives 5.69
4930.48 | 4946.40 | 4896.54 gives 5.44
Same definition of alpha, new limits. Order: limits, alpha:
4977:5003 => 1.18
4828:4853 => 1.52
